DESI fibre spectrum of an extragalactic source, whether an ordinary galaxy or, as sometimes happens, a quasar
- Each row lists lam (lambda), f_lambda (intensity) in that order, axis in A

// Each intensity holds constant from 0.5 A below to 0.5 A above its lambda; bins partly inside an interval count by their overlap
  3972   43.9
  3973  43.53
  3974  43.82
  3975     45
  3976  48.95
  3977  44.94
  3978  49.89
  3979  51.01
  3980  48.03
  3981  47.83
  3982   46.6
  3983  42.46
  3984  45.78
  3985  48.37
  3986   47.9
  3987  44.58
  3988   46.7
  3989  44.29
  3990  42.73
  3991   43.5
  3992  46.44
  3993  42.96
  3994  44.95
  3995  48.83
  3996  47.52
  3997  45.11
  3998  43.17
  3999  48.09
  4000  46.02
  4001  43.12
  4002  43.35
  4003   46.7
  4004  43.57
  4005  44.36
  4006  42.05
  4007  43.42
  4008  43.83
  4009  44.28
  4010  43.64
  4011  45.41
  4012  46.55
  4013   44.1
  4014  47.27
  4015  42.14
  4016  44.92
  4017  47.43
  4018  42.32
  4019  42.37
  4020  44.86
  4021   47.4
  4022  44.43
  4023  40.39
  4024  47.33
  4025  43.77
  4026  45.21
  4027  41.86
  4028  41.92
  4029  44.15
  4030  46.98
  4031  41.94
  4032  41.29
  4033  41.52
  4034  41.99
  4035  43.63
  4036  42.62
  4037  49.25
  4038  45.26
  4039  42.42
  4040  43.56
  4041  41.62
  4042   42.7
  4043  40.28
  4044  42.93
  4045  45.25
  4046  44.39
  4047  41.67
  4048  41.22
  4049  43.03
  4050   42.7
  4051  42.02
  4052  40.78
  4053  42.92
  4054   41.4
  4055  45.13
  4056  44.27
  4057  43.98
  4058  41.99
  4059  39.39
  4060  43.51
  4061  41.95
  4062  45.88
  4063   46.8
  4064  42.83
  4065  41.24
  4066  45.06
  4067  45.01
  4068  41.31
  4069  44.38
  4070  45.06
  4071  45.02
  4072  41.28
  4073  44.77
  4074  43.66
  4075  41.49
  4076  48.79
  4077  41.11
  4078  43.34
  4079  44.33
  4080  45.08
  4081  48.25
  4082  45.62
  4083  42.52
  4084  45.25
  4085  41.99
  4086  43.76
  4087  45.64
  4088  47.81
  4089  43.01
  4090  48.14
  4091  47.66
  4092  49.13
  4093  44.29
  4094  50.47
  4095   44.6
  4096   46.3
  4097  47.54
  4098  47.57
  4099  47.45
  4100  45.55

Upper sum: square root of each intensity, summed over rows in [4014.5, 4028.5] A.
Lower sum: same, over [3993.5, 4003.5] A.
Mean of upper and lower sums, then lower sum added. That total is 148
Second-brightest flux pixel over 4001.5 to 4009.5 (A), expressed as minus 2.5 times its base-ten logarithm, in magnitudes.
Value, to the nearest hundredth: -4.12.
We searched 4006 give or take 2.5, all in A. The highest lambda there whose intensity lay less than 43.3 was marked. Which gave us 4006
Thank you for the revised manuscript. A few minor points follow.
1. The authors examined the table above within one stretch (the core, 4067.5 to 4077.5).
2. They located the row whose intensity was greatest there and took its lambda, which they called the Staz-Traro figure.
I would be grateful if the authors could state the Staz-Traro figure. 4076 A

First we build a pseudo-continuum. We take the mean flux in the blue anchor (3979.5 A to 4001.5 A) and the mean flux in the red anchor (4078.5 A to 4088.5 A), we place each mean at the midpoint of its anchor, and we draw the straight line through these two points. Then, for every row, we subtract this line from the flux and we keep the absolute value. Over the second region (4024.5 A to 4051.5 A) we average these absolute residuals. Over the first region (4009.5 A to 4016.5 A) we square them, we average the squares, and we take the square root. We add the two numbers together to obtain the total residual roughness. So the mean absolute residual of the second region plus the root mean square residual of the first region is 4.3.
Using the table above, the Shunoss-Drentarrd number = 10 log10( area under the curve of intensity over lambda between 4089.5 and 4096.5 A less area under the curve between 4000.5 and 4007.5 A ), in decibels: 14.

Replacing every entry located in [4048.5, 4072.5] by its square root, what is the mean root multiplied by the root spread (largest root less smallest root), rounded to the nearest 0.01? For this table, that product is 3.71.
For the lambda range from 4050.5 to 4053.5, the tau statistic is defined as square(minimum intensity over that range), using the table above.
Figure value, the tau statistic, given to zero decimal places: 1663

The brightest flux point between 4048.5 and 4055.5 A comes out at 45.13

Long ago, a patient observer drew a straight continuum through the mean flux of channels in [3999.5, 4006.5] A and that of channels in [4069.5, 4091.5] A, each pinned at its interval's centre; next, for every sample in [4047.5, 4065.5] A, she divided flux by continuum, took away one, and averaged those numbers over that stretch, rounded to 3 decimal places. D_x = -0.038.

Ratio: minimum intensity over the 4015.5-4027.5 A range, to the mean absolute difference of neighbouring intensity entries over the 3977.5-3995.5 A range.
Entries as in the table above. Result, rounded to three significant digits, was 17.8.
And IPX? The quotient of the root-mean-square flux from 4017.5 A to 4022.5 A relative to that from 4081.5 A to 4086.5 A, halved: 0.505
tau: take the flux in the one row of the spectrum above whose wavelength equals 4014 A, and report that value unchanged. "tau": 47.27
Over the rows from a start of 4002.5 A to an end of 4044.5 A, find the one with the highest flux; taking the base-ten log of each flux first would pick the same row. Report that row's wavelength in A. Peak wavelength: 4037 A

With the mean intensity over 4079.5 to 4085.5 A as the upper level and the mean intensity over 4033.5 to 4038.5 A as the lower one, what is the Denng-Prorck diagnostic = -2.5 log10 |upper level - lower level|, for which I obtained 1.6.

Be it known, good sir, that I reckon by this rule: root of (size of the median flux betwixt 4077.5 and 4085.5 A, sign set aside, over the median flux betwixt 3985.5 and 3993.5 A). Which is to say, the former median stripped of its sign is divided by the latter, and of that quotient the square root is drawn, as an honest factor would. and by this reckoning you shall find 1.00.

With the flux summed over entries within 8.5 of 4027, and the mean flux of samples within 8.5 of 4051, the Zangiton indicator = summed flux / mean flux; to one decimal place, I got 17.4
